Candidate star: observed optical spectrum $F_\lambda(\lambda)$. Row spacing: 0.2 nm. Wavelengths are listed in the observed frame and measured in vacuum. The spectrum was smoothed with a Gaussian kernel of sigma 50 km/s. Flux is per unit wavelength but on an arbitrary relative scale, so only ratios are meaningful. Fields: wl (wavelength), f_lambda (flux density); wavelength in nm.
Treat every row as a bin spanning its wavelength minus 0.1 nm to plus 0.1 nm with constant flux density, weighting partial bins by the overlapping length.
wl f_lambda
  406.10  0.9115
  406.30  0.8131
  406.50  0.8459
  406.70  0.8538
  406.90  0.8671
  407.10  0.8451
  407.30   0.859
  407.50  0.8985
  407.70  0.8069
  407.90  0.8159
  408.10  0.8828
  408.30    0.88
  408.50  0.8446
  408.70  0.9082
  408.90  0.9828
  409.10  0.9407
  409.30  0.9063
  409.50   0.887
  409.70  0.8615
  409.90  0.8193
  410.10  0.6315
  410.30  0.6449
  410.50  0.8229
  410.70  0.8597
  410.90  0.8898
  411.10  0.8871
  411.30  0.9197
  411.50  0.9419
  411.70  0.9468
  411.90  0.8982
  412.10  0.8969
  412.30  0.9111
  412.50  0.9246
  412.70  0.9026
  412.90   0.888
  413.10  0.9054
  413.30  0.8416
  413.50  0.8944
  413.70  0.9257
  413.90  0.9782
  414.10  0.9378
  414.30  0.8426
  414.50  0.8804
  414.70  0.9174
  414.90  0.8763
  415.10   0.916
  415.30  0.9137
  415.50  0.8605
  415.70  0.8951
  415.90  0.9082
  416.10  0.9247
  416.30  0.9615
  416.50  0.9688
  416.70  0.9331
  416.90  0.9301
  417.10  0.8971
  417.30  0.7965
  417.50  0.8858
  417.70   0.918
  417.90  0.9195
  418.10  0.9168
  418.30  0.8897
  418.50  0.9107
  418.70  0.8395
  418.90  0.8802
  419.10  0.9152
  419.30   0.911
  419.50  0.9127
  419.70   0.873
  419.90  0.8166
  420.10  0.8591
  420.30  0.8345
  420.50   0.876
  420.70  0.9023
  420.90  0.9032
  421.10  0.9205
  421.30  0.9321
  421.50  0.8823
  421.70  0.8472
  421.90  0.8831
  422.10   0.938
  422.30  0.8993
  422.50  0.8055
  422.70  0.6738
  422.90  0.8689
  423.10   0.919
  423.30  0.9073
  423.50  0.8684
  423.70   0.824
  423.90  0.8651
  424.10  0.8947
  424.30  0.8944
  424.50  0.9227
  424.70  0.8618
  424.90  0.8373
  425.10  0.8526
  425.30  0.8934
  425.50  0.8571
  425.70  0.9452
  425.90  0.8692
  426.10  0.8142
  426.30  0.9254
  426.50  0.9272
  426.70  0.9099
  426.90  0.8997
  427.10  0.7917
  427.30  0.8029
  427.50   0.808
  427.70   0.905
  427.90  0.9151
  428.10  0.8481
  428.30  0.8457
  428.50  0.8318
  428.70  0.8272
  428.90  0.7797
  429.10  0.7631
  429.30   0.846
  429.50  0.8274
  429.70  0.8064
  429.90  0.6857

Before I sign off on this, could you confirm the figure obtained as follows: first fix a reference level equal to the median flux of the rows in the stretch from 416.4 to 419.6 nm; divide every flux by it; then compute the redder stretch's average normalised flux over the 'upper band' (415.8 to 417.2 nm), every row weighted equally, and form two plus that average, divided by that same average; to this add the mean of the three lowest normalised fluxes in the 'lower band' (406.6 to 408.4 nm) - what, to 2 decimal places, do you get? 3.86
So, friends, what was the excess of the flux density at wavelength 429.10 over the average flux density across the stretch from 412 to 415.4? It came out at -0.14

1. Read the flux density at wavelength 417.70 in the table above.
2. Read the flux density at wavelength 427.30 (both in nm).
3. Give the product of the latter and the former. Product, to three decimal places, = 0.737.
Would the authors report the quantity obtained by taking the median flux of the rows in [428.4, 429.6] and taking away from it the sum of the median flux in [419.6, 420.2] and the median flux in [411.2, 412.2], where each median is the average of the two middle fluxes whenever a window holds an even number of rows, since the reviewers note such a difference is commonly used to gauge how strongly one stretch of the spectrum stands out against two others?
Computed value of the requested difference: -0.95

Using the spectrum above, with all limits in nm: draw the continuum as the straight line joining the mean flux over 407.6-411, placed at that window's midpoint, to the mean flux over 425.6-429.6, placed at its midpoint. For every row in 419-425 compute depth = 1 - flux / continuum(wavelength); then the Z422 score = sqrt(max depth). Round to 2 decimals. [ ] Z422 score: 0.46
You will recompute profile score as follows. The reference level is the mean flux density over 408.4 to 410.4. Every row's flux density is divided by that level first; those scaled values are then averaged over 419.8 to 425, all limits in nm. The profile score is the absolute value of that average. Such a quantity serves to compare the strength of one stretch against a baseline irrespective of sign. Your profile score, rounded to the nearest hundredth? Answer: 1.03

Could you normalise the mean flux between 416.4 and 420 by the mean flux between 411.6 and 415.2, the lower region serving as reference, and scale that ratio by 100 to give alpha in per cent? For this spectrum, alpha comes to 99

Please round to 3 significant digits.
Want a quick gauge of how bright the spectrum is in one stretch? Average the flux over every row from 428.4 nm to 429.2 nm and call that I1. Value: 0.800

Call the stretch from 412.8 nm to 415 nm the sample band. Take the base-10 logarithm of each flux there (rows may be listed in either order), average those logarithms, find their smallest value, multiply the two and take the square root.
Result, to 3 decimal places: 0.059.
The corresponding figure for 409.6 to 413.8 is 0.113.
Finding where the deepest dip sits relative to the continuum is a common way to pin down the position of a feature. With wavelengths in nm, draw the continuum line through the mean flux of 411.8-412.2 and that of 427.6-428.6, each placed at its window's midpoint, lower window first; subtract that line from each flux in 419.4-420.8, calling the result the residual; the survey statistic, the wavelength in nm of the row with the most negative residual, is 419.90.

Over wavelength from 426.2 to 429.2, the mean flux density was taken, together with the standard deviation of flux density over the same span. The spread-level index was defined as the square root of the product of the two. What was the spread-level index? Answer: 0.22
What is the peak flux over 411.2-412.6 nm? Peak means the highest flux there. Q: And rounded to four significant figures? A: 0.9468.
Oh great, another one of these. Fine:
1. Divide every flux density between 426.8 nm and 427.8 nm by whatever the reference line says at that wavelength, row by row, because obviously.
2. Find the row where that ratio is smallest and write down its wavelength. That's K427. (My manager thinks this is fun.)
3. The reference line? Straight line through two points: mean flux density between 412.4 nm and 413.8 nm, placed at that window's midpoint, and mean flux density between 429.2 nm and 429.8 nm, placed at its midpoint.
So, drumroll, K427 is 427.10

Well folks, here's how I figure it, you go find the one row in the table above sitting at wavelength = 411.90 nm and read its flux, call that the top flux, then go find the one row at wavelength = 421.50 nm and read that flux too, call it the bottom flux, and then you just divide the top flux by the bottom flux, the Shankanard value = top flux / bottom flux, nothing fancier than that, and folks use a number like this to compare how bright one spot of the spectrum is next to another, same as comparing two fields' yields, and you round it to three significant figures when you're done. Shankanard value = 1.02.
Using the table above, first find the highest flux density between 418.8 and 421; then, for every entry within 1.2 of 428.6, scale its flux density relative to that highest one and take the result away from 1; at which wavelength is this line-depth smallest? 427.90 nm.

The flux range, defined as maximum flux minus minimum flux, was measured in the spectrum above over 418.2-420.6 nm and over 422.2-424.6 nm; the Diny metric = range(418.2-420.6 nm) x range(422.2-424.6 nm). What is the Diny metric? 0.0245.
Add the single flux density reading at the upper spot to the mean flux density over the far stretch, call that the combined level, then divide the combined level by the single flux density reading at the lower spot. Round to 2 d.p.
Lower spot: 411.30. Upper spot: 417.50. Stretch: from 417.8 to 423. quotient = 1.92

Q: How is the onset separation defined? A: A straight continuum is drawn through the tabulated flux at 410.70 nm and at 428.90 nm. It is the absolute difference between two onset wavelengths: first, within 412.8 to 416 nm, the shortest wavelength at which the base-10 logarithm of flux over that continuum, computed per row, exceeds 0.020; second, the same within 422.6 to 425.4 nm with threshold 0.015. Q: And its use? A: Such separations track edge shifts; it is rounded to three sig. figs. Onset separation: 9.80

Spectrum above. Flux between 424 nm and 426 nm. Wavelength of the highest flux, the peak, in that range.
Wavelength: 425.70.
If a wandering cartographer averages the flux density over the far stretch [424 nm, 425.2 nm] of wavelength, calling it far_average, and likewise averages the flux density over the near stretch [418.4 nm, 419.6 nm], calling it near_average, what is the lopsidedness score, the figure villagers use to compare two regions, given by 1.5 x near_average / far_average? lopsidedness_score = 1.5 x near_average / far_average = 1.53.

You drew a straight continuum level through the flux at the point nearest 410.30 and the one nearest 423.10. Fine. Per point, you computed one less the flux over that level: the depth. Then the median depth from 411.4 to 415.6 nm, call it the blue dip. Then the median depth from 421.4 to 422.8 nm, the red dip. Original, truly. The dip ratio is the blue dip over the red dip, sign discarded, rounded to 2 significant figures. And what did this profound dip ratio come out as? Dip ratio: 25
